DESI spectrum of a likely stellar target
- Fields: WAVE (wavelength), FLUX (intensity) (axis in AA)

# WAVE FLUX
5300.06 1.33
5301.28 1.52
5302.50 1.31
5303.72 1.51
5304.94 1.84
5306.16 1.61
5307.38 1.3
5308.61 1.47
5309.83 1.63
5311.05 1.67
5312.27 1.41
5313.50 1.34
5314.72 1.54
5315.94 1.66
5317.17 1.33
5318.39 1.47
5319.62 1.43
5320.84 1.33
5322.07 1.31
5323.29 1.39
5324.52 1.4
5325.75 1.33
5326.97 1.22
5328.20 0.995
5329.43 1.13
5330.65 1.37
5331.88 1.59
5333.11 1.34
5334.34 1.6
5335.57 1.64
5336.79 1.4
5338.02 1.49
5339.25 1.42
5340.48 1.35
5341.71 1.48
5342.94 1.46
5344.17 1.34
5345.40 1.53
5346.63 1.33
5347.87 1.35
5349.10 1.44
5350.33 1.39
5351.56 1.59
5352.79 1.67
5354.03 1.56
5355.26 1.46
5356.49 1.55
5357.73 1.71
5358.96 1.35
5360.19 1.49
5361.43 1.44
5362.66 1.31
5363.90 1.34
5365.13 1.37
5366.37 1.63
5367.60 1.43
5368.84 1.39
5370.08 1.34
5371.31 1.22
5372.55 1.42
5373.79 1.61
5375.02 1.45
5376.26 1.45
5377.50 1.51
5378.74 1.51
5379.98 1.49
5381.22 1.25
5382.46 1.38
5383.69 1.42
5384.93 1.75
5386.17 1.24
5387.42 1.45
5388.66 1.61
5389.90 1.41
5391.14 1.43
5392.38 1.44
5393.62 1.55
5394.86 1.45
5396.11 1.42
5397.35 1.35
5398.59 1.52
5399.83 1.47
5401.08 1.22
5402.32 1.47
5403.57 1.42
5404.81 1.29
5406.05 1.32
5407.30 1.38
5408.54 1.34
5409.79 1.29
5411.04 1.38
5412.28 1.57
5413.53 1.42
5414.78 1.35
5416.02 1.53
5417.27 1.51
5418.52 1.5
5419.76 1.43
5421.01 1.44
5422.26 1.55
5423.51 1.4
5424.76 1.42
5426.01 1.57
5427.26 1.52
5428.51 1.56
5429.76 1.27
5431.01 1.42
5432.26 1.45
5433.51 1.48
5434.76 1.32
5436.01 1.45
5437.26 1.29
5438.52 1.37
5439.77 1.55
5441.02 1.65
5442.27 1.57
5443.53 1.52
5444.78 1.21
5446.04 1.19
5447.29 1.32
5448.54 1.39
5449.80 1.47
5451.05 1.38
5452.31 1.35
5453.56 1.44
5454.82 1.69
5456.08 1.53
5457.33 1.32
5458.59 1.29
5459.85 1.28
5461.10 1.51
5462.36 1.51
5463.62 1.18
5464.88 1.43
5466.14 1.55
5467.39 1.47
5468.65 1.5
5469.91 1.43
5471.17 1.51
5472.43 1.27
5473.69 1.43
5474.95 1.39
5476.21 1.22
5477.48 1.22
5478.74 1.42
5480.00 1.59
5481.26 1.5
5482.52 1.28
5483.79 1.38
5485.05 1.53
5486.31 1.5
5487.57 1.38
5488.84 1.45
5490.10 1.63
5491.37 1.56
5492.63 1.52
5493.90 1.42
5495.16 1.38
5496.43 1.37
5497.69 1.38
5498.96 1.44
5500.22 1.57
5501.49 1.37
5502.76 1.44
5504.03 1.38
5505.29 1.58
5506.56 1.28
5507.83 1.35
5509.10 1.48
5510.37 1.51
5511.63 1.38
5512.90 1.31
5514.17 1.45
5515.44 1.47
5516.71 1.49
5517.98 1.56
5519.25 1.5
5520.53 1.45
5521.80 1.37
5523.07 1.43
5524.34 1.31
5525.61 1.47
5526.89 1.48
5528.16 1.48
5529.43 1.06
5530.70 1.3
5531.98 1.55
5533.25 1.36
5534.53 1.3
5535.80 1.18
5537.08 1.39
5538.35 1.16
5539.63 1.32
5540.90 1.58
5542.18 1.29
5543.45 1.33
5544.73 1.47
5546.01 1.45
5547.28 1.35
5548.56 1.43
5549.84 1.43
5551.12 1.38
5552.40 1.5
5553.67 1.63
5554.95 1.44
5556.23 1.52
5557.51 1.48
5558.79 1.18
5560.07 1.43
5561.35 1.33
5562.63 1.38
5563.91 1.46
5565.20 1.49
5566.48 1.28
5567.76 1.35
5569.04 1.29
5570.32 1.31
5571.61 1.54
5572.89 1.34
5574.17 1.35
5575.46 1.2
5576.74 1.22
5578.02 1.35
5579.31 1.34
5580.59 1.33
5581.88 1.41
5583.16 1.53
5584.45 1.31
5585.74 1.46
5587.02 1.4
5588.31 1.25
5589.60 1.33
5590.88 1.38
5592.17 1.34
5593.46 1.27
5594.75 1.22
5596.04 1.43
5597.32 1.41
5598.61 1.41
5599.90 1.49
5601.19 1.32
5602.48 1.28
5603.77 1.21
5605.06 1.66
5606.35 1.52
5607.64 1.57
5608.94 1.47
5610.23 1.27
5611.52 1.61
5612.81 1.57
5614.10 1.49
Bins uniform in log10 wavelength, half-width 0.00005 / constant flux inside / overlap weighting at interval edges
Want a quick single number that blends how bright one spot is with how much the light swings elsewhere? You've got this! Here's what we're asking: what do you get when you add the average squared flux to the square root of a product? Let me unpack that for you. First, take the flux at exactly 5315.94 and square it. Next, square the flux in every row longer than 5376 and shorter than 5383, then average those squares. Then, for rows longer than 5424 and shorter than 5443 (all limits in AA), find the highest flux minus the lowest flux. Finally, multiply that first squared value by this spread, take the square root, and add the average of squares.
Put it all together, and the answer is 3.08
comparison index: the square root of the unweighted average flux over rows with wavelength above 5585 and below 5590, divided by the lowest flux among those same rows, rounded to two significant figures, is 0.93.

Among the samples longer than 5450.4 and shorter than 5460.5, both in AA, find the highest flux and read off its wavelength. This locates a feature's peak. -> 5454.82 AA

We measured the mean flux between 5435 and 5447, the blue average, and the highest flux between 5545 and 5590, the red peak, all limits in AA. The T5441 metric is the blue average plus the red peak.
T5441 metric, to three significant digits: 3.05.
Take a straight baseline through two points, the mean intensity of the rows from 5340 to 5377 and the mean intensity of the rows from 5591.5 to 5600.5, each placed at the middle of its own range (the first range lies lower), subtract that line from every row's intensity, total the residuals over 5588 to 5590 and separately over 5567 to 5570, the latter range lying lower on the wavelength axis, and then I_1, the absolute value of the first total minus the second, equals 0.05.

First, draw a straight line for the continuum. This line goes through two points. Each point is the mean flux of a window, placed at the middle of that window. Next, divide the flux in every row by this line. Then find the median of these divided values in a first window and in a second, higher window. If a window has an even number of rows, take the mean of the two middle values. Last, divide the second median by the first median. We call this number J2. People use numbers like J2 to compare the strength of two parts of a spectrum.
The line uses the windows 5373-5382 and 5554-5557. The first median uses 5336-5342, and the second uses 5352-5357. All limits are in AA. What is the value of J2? 1.09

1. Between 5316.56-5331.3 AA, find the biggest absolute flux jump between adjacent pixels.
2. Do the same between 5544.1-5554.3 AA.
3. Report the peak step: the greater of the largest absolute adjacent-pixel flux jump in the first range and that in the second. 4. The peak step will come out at 0.24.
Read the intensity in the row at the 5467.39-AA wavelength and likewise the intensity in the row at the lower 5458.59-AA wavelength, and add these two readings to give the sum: 2.76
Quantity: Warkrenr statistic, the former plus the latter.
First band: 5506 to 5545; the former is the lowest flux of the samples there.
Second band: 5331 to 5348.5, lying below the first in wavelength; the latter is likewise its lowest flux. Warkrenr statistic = 2.39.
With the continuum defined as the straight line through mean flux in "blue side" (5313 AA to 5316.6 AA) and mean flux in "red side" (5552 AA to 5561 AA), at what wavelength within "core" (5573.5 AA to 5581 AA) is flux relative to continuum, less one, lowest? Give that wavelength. 5575.46 AA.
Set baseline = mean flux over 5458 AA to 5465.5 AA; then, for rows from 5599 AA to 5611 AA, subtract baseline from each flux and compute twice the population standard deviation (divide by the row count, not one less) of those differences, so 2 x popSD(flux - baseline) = 0.293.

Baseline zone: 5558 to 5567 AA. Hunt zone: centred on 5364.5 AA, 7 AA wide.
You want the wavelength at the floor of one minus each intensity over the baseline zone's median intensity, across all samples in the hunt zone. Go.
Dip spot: 5366.37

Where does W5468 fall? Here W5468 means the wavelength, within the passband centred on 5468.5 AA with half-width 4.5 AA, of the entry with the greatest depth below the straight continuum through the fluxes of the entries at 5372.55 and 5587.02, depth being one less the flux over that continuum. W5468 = 5472.43 AA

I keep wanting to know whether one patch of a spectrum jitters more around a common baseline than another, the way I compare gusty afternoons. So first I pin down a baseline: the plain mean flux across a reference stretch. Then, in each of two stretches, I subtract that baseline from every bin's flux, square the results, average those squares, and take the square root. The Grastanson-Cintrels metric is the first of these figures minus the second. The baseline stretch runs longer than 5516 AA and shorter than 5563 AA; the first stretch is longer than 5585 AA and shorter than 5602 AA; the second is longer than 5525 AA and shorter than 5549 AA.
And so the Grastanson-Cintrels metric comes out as -0.05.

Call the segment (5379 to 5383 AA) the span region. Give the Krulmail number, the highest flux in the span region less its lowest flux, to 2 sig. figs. 0.24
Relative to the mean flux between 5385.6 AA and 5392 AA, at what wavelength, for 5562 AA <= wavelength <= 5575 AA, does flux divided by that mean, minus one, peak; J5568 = 5571.61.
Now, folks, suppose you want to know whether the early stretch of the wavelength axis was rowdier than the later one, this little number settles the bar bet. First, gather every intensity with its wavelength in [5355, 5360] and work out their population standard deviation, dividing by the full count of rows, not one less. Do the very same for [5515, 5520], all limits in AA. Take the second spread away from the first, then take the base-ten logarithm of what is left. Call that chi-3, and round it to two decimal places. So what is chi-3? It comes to -1.01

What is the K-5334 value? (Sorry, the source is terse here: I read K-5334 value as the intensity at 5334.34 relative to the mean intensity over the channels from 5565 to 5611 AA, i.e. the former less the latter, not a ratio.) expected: 0.23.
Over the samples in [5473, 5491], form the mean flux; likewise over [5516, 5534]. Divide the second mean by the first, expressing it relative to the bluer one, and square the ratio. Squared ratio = 0.99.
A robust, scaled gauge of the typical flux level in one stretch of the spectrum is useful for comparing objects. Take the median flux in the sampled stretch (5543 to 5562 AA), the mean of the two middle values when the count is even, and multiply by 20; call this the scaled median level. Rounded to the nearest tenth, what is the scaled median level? 28.6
